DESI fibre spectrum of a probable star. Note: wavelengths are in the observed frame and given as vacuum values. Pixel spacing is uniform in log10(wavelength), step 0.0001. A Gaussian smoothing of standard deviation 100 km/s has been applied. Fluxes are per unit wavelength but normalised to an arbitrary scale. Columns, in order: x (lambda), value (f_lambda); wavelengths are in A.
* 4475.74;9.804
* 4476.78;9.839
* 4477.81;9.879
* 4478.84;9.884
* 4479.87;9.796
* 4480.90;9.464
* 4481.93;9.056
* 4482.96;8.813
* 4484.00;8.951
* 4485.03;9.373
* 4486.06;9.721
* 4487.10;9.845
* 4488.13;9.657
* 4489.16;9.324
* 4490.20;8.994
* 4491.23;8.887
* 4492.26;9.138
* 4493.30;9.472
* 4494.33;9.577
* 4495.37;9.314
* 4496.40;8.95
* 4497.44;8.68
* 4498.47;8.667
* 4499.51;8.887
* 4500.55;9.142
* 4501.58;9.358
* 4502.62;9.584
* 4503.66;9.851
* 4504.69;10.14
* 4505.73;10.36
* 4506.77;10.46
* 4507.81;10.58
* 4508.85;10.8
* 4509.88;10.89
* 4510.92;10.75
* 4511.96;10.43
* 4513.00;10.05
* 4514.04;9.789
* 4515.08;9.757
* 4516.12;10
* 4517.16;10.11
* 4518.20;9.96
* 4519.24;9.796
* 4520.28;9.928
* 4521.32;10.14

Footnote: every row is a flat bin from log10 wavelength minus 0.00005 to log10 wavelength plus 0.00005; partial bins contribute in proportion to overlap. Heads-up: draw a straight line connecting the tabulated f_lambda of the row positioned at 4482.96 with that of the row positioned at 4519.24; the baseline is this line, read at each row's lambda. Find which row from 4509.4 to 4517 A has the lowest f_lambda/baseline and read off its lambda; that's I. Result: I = 4515.08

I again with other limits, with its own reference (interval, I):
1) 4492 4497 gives 4496.40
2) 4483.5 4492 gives 4491.23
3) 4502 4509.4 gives 4502.62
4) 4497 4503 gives 4498.47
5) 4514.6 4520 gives 4519.24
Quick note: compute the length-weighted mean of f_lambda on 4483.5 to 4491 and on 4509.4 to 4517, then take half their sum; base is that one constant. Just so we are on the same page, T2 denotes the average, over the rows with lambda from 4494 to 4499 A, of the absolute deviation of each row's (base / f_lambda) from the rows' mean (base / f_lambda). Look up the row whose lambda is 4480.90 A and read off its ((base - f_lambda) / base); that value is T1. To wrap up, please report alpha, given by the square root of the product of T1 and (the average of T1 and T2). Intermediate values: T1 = 0.04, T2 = 0.039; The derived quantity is 0.04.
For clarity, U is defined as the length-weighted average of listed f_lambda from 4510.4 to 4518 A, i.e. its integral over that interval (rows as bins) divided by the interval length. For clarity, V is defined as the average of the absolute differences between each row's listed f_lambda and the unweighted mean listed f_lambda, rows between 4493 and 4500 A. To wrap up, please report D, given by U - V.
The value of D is 9.8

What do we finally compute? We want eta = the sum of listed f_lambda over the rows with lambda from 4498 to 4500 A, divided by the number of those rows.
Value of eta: 8.8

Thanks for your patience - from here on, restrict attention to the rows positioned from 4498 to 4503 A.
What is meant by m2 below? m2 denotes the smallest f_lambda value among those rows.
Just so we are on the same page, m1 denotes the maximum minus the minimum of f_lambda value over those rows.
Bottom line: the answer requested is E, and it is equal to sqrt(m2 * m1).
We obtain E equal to 2.82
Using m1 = 0.92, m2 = 8.667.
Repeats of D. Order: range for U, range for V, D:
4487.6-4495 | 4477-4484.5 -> 8.9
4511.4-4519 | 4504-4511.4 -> 9.8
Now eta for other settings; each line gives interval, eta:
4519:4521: 9.9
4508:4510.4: 10.8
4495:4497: 9.1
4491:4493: 9.0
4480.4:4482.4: 9.3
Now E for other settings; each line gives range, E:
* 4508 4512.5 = 2.19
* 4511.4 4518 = 2.56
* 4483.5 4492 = 2.92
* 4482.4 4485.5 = 2.22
